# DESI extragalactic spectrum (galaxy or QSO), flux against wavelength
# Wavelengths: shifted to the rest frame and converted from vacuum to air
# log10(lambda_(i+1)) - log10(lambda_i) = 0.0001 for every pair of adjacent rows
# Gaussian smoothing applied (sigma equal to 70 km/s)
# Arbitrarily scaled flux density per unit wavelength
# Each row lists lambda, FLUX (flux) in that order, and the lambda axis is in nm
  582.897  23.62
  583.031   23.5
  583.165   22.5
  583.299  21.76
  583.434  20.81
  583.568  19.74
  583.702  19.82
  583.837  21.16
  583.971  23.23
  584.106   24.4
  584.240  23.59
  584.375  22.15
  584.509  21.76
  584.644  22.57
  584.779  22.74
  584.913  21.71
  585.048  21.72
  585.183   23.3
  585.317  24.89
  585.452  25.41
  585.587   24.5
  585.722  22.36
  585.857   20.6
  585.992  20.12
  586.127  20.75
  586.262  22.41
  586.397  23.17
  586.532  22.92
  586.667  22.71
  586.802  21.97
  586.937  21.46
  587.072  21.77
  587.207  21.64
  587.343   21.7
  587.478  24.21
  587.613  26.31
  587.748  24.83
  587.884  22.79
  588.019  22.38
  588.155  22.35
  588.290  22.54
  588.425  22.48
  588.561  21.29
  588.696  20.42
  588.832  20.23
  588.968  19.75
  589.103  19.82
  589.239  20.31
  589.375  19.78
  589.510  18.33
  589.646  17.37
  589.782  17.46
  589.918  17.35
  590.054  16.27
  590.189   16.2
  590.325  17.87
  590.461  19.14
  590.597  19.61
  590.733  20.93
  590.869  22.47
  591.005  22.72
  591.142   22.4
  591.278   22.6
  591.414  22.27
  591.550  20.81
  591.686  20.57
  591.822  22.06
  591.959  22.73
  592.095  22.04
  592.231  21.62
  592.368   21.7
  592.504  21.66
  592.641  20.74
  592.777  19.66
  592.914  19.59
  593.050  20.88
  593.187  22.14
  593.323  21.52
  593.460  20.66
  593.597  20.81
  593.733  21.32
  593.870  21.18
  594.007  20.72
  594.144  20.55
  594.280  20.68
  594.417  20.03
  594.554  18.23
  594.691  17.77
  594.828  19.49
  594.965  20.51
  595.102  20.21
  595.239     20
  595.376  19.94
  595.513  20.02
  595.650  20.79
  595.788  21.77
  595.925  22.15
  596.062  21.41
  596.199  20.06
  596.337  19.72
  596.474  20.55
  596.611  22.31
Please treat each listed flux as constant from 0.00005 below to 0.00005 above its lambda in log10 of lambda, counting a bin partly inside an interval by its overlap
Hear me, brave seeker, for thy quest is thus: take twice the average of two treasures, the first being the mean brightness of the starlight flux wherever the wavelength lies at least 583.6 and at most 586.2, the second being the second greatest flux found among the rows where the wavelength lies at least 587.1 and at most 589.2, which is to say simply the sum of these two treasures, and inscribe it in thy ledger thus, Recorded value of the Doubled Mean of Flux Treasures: 47.3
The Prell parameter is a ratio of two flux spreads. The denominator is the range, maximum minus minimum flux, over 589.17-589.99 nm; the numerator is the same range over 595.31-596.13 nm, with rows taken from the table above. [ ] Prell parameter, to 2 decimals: 0.75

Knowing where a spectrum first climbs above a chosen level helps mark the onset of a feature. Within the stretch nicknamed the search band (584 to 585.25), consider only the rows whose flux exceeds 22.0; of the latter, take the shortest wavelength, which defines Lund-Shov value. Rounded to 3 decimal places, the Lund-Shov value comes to 584.106 nm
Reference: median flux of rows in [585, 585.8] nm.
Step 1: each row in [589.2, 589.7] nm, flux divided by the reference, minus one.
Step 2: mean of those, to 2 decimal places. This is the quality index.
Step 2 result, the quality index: -0.21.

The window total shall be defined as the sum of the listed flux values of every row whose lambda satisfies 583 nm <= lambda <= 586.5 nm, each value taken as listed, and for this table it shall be 581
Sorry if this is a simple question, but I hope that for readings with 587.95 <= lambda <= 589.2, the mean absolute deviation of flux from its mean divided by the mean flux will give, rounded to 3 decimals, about 0.050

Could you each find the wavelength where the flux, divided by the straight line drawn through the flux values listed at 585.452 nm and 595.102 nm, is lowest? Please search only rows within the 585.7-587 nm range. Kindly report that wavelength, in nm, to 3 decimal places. 585.992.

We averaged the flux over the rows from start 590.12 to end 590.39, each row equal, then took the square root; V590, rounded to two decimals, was 4.13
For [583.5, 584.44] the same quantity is 4.69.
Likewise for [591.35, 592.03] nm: 4.66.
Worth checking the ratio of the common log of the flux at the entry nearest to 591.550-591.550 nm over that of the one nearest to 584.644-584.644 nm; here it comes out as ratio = 0.974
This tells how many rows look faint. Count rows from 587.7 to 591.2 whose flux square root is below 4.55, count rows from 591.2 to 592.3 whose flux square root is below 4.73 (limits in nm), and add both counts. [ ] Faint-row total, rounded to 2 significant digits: 21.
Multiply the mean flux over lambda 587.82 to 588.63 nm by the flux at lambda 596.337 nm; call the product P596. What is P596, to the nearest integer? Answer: 440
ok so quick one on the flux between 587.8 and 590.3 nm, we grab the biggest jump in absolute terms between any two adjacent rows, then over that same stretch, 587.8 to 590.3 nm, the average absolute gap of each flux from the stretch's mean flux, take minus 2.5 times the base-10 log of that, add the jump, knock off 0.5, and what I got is 0.31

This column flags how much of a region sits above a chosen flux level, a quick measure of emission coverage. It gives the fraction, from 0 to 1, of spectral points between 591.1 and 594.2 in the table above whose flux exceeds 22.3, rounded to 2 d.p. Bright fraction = 0.13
